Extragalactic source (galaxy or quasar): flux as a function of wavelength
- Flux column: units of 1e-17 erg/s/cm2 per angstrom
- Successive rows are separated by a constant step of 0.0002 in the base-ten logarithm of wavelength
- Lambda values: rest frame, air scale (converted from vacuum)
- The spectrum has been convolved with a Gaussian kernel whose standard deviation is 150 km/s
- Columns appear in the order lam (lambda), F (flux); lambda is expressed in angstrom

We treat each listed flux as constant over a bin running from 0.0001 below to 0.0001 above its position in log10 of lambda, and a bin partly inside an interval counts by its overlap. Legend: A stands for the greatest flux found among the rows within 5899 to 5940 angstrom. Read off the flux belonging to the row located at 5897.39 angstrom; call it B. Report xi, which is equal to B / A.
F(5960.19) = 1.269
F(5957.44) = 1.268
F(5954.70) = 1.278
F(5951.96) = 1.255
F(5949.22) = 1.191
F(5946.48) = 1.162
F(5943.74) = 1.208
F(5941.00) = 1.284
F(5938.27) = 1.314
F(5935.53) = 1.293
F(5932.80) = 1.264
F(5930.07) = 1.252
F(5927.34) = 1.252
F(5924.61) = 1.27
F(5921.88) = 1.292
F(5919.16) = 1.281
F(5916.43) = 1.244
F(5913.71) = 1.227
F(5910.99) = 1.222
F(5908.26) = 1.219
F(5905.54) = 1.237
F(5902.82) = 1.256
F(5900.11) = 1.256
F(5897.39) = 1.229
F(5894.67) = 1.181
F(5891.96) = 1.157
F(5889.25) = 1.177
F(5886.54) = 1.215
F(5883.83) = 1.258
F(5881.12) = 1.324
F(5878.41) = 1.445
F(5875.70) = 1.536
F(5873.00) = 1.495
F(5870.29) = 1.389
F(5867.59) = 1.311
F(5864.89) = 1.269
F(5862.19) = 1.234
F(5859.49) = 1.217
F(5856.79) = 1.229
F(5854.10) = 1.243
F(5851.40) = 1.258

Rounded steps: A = 1.314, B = 1.229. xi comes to 0.94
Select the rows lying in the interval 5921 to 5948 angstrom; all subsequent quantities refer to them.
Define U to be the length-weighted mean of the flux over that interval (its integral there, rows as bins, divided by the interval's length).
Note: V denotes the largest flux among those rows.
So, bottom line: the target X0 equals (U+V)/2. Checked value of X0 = 1.29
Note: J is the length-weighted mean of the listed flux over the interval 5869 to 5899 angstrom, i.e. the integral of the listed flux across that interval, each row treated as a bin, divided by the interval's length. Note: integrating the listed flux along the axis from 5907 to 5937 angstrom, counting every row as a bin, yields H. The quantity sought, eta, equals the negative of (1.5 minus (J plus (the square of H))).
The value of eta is 1420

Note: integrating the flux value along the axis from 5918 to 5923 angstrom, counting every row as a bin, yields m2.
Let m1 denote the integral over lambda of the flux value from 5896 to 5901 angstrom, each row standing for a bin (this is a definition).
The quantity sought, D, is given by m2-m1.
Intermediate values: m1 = 6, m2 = 6.4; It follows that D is 0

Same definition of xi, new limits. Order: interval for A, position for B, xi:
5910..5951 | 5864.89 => 0.97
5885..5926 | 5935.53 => 1.00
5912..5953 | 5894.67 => 0.90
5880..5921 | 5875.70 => 1.16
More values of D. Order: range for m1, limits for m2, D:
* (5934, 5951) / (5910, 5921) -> -7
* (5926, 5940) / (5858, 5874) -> 3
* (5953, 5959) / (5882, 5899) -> 13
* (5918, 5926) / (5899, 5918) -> 13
